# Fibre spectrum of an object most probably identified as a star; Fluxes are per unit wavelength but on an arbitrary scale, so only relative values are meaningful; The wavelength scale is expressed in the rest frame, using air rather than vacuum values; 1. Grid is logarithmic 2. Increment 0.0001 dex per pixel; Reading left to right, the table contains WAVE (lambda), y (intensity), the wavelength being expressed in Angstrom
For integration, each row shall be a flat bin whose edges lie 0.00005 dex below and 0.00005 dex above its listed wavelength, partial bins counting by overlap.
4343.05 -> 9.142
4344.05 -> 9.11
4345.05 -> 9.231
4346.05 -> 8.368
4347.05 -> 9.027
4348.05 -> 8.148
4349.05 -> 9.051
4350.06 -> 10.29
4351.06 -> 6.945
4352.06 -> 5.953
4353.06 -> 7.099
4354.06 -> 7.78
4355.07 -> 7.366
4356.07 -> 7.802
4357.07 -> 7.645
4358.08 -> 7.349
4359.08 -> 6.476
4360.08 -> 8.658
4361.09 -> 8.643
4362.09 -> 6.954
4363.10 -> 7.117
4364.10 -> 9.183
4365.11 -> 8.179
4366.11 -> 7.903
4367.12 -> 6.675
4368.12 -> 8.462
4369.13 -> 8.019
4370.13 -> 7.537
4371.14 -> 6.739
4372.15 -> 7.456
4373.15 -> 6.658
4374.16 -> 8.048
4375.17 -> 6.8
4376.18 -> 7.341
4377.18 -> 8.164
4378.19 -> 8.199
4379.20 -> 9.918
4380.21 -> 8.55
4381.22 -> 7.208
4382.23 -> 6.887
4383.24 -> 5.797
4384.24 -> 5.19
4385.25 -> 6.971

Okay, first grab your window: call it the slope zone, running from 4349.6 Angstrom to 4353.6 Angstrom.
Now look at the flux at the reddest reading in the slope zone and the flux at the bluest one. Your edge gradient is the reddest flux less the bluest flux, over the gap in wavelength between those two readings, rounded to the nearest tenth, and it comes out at -1.1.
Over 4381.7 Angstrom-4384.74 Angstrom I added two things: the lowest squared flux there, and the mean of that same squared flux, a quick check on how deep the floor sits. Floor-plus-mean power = 63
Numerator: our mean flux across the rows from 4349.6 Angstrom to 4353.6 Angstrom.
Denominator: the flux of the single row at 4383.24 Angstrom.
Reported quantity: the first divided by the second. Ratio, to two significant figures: 1.3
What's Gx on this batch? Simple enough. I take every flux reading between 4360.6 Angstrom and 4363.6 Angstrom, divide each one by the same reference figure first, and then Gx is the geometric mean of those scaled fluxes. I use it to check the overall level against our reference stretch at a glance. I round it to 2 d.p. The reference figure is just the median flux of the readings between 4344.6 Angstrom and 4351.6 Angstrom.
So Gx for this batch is 0.83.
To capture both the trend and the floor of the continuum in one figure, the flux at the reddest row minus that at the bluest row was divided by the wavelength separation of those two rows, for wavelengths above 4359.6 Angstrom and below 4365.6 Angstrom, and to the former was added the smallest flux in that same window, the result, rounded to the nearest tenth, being 6.9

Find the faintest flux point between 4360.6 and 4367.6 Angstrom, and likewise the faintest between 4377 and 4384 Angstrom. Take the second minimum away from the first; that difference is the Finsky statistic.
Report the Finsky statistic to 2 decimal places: 0.88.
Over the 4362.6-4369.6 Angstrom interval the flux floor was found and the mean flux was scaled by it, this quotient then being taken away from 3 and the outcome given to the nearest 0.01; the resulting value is 1.81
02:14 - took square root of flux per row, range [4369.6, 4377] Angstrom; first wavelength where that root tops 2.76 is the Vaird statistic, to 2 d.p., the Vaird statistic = 4374.16 Angstrom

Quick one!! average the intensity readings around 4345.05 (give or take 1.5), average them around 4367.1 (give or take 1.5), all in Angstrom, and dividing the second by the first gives 0.86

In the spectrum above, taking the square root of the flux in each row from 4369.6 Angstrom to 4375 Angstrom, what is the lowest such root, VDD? 2.58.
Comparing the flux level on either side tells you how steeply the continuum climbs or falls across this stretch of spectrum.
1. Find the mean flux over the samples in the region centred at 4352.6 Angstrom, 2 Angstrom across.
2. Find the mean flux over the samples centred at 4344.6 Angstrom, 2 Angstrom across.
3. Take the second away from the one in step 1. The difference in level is -2.6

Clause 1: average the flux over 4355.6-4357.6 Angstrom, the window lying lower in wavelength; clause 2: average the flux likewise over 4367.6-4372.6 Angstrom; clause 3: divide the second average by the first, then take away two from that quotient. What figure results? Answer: -1.01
